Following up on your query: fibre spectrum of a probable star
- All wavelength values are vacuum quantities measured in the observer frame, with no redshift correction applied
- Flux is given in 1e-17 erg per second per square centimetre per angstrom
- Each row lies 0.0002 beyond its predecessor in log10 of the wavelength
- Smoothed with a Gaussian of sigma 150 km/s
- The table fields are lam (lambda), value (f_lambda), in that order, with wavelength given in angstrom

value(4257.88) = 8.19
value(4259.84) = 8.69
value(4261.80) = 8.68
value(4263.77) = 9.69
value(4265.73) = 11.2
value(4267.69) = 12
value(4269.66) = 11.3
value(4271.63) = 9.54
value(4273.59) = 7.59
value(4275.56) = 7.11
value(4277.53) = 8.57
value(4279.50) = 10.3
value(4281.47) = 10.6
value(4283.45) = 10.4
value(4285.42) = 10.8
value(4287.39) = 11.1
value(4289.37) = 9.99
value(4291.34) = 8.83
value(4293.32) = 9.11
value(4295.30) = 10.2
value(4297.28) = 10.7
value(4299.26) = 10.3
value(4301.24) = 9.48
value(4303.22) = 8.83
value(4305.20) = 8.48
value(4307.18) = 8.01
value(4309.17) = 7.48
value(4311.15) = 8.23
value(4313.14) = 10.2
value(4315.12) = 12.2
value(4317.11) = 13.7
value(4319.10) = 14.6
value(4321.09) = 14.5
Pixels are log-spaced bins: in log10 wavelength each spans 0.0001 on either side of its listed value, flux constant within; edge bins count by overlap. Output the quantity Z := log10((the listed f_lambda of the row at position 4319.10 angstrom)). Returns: 1.16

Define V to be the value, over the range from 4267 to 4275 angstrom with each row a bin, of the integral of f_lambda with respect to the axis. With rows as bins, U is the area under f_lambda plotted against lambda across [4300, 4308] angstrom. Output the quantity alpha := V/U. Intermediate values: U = 70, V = 79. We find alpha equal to 1.13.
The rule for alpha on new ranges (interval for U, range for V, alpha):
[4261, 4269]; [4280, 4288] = 1.02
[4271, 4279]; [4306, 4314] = 1.02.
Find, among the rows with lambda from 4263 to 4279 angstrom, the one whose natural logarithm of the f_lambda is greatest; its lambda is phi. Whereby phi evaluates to 4267.69 angstrom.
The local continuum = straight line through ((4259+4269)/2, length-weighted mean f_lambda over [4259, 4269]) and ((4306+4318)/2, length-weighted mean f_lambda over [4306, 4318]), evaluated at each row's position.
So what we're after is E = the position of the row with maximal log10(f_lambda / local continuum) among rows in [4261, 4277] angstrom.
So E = 4267.69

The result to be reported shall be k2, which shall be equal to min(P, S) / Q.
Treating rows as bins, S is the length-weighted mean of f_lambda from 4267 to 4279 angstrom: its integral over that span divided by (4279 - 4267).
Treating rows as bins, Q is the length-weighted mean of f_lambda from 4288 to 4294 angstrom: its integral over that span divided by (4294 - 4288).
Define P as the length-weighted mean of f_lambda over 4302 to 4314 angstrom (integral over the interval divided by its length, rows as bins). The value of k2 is 0.91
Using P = 8.5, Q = 9.4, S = 9.32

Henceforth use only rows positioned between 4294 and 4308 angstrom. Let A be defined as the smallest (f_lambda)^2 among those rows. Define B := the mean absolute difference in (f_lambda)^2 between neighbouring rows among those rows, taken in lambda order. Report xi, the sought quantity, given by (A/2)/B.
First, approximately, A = 64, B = 10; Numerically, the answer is 3.2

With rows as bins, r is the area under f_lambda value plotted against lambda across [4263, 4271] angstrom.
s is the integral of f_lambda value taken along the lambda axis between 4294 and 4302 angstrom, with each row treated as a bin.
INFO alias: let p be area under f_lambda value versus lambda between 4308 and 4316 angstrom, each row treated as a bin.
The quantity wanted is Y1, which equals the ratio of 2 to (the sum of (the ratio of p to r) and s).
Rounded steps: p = 76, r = 88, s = 81.1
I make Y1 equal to 0.0244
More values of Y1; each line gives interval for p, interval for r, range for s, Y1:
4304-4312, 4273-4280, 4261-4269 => 0.0236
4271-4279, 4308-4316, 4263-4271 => 0.0225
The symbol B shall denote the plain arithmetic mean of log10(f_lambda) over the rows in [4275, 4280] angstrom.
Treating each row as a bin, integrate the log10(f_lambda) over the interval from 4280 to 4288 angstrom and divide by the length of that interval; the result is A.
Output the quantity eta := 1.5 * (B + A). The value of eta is 2.94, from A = 1.03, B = 0.93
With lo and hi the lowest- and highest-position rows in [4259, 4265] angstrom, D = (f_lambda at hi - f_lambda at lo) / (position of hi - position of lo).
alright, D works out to 0.3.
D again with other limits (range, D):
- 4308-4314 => 0.7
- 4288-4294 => -0.2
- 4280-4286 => 0.1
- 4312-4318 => 0.9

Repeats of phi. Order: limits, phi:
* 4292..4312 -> 4297.28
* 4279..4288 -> 4287.39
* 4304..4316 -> 4315.12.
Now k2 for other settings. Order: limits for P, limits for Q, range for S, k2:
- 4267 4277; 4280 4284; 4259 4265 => 0.87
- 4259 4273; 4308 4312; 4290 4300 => 1.25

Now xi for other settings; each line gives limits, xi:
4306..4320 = 1.0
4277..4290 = 2.7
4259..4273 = 1.9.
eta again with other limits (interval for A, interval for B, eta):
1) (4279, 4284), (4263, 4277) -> 3.00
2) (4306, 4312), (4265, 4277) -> 2.82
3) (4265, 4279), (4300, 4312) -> 2.85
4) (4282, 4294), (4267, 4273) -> 3.06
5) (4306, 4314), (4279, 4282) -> 2.91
